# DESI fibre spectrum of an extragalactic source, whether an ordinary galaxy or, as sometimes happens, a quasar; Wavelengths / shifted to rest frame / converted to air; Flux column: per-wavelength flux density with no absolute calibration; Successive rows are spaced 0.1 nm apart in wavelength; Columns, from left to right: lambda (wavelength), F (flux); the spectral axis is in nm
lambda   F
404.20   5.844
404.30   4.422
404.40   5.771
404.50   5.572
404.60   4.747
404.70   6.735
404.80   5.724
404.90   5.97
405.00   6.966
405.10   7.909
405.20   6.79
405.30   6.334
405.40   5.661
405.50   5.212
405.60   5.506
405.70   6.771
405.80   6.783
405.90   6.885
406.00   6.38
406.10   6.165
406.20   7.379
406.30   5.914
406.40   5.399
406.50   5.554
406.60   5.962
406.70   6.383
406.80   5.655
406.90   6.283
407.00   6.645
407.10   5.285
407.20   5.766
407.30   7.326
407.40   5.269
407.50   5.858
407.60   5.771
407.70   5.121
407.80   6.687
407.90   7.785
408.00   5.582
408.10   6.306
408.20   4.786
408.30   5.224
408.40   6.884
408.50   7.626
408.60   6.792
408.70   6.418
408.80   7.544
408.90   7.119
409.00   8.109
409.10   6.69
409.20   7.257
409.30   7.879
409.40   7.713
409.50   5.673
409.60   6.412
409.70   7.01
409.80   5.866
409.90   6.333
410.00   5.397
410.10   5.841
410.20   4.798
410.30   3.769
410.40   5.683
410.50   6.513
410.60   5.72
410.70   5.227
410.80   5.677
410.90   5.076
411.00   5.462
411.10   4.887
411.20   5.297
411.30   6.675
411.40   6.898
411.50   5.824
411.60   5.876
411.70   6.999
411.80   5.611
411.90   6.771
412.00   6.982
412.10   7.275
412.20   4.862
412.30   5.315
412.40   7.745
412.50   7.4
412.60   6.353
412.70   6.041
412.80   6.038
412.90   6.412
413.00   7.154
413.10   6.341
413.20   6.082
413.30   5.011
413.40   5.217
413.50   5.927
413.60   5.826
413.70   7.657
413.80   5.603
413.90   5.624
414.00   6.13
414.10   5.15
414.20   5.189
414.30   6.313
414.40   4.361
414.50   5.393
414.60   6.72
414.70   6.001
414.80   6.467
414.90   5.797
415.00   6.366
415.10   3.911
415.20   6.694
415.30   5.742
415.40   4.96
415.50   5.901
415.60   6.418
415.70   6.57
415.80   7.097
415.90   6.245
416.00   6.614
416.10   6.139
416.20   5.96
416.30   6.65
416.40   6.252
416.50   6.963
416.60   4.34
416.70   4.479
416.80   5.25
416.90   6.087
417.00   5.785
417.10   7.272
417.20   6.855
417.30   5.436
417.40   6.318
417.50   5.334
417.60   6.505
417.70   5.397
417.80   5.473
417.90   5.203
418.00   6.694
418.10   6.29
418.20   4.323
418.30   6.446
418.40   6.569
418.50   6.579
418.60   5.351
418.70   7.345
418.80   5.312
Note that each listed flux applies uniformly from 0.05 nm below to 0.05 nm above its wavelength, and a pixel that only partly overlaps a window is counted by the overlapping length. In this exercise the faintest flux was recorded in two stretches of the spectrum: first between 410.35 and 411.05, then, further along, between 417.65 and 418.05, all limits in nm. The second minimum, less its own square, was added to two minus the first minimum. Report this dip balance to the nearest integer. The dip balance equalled -25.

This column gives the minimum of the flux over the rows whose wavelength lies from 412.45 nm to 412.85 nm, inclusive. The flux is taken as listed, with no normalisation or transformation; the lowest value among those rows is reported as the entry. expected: 6.038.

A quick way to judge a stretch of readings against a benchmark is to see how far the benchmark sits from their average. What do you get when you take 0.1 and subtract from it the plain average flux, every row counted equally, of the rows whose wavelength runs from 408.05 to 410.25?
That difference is -6.4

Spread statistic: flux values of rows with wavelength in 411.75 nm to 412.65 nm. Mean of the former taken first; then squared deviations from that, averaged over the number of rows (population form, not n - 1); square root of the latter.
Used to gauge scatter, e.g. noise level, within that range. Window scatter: 0.95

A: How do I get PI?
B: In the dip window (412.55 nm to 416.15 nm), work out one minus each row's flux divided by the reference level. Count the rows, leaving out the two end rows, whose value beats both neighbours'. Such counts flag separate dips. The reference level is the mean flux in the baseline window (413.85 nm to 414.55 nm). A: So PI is 11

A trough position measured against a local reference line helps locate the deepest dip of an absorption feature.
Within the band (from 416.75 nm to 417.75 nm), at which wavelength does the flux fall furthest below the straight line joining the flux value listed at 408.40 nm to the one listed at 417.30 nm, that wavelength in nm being 416.80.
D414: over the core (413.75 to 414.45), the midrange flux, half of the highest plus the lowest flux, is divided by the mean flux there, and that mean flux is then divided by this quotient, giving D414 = 5.6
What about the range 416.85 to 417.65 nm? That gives 6.1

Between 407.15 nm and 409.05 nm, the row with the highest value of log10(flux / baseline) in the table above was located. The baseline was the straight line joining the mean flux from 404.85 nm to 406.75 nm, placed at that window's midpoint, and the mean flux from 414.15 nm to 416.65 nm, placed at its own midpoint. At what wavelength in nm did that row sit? 409.00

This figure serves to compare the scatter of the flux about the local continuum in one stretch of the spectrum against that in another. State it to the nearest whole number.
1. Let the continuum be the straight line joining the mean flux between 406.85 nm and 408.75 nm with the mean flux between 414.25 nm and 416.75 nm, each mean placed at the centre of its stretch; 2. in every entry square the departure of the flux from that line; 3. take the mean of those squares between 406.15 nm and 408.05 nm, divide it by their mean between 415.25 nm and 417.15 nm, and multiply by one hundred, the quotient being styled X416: 89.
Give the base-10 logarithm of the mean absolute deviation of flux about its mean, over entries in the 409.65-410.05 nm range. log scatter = -0.284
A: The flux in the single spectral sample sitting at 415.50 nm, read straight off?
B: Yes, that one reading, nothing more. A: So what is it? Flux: 5.901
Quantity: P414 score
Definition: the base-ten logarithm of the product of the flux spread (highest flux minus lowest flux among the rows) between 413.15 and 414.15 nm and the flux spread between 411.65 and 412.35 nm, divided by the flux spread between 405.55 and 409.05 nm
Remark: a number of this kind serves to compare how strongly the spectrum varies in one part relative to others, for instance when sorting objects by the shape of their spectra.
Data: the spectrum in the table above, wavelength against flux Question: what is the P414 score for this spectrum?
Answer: 0.28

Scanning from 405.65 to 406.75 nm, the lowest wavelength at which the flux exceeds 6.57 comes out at 405.70 nm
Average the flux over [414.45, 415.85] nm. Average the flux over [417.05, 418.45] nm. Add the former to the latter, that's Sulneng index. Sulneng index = 12.0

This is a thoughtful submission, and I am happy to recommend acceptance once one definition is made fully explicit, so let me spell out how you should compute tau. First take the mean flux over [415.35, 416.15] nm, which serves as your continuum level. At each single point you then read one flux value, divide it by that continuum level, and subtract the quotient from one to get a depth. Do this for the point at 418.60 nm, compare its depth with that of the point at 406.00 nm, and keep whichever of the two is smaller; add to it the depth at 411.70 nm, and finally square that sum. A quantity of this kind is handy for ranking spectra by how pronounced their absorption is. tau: 0.020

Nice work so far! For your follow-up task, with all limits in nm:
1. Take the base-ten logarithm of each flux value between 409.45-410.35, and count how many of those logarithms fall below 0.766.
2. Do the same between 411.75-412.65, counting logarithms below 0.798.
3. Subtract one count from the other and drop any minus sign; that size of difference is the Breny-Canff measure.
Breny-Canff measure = 1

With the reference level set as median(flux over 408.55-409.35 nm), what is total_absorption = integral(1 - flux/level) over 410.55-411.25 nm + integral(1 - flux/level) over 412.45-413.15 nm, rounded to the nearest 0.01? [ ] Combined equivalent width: 0.24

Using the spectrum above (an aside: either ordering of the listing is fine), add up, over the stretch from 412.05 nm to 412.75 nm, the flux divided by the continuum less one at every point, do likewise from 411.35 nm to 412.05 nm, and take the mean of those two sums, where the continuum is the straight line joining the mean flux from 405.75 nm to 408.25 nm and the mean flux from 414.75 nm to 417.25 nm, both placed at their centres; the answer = 0.41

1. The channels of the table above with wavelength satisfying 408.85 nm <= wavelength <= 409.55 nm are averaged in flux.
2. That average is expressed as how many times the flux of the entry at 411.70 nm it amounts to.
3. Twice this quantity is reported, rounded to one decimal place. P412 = 2.1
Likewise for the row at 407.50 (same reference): 2.5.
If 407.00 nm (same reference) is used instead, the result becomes 2.2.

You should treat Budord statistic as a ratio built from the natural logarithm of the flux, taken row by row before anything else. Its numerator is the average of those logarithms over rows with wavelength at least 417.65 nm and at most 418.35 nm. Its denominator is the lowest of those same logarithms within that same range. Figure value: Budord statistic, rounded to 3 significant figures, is 1.18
